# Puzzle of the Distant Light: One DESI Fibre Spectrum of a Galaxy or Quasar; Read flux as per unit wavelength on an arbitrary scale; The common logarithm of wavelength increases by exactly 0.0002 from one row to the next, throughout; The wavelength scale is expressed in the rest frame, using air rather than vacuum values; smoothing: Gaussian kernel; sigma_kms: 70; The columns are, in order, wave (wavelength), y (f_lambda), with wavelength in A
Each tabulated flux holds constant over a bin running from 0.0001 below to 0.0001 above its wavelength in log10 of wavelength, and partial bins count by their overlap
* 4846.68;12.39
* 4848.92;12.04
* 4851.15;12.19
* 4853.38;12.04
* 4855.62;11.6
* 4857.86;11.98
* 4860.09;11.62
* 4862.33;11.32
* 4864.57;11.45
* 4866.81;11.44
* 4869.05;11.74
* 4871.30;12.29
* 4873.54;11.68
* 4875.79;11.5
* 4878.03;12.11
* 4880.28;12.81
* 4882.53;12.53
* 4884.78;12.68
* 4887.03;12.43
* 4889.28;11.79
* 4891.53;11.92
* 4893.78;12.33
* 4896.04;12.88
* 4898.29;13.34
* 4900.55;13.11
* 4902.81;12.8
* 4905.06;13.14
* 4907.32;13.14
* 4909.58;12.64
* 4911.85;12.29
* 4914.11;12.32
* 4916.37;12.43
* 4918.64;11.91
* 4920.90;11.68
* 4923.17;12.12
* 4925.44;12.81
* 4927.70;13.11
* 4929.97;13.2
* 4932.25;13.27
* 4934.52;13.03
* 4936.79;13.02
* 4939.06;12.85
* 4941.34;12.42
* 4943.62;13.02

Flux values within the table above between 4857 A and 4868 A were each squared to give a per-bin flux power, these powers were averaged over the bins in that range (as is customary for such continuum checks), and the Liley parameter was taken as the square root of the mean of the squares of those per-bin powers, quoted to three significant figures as 134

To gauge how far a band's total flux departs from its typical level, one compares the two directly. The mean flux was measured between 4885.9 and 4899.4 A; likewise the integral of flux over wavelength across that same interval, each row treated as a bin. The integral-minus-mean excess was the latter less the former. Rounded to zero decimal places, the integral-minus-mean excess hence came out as 156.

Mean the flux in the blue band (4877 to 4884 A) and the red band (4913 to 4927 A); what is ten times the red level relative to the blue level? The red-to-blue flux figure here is 9.8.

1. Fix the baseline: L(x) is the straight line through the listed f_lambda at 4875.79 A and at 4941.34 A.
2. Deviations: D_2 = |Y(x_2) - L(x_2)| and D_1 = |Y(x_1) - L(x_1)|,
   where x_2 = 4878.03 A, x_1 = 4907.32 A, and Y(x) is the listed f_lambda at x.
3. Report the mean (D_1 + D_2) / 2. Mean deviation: 0.89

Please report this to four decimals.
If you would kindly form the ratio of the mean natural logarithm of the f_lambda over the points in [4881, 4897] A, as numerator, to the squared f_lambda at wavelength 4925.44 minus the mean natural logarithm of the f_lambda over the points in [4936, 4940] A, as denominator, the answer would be 0.0156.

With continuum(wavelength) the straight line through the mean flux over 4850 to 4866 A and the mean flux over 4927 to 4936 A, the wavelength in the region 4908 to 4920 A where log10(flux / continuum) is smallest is 4918.64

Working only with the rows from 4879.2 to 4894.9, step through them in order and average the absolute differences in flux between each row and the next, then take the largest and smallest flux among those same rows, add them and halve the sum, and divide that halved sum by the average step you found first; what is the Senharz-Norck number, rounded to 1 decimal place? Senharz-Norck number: 39.7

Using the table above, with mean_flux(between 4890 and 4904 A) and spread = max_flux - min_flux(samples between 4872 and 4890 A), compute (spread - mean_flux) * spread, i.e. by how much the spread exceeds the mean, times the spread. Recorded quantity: -15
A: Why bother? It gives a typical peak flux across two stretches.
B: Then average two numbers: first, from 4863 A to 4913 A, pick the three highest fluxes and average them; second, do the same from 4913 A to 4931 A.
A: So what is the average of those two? 13.1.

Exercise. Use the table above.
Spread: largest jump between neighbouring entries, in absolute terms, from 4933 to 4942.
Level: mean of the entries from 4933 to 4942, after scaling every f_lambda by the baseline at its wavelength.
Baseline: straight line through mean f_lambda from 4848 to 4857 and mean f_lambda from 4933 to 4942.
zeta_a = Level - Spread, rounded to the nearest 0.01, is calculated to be 0.57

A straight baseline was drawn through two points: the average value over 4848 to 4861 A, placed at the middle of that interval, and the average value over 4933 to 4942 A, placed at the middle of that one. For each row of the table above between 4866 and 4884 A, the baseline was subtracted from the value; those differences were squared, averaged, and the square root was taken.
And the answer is 0.45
